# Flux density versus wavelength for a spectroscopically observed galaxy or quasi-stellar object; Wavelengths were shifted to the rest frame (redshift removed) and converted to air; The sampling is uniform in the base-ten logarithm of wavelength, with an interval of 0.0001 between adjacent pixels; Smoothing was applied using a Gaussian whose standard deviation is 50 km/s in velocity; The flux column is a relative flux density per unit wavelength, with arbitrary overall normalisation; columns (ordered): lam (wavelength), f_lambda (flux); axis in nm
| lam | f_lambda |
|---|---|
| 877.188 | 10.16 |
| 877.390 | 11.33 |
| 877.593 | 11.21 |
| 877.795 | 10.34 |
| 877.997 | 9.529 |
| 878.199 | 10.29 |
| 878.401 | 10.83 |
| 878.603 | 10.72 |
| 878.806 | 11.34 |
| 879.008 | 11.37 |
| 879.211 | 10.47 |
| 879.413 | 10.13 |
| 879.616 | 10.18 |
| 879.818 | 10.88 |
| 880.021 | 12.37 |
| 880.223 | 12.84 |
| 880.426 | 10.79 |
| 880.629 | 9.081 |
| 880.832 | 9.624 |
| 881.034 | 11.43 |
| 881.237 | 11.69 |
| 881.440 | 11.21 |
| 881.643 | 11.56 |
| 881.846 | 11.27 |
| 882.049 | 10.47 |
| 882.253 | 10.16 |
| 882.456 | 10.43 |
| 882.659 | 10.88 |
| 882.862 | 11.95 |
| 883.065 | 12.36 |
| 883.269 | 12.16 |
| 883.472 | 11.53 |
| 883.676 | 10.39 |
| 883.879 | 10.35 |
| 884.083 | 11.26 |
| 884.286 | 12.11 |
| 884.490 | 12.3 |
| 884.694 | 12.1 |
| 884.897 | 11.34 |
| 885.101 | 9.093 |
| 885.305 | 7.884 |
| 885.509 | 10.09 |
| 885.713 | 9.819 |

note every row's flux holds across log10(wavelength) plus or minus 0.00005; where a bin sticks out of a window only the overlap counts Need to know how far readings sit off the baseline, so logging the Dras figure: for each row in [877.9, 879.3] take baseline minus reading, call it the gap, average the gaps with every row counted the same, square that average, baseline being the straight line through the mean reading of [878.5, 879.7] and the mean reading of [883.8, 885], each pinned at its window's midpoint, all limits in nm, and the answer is 0.00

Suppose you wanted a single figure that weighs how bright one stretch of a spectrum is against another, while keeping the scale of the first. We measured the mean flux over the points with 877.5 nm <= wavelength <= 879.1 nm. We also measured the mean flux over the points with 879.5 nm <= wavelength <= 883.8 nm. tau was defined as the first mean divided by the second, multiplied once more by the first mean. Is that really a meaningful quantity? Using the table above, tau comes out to 10.3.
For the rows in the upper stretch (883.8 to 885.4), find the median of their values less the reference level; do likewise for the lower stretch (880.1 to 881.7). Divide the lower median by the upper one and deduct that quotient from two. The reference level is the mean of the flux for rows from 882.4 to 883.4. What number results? 1.1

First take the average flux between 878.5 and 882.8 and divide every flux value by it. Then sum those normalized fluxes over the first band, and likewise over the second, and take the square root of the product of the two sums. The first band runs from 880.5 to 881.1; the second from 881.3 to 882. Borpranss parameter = 2.94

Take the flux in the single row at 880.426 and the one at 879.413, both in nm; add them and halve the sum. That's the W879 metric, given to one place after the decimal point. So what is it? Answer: 10.5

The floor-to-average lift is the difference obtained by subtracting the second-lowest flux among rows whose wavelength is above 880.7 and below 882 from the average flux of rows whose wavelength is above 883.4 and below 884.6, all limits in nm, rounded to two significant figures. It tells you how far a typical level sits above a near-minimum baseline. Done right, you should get 0.11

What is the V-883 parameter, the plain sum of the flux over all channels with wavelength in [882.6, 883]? 23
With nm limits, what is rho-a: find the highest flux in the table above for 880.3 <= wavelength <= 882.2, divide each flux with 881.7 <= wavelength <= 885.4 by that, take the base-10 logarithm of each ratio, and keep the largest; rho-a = 0.02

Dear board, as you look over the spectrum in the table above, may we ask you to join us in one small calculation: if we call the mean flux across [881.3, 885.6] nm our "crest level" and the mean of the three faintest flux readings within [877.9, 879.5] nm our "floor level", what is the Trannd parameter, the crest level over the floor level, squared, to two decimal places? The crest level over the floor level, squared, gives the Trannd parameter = 1.21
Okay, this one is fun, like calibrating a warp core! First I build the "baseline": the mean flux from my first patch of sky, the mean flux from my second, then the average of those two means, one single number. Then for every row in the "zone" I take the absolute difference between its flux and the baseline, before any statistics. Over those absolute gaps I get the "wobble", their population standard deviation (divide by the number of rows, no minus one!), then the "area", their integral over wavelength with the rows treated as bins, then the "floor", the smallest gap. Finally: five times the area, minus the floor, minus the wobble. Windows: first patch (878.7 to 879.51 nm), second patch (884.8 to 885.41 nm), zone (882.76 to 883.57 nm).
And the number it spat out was 6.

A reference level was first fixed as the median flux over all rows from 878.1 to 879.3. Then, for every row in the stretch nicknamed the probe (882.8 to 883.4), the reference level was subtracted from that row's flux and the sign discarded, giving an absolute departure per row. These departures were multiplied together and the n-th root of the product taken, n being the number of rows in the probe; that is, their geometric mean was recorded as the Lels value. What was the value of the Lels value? 1.37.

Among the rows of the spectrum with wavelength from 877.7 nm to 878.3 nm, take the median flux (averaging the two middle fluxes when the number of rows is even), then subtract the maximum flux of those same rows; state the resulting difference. -0.05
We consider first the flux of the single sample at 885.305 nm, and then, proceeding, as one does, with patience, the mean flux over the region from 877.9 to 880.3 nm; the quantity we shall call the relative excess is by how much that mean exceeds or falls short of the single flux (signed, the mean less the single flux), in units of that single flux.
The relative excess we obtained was 0.38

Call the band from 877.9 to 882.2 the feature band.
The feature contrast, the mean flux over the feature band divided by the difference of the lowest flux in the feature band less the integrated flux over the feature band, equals -0.29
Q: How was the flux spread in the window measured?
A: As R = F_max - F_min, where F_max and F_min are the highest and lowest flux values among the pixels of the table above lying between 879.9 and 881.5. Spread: 3.8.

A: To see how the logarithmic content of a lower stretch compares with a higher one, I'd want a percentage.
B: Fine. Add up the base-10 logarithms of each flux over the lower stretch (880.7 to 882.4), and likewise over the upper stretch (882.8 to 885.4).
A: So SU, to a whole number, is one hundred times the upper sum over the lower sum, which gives 163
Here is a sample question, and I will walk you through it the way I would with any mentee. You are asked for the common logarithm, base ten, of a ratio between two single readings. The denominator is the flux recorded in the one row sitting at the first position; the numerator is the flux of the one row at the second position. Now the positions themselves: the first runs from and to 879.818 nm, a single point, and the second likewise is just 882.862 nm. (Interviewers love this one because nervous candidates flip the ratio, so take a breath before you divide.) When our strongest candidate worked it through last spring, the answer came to 0.041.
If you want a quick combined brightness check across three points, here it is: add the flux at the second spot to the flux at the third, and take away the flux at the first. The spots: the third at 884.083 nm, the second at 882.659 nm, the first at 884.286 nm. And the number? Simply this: 10.0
